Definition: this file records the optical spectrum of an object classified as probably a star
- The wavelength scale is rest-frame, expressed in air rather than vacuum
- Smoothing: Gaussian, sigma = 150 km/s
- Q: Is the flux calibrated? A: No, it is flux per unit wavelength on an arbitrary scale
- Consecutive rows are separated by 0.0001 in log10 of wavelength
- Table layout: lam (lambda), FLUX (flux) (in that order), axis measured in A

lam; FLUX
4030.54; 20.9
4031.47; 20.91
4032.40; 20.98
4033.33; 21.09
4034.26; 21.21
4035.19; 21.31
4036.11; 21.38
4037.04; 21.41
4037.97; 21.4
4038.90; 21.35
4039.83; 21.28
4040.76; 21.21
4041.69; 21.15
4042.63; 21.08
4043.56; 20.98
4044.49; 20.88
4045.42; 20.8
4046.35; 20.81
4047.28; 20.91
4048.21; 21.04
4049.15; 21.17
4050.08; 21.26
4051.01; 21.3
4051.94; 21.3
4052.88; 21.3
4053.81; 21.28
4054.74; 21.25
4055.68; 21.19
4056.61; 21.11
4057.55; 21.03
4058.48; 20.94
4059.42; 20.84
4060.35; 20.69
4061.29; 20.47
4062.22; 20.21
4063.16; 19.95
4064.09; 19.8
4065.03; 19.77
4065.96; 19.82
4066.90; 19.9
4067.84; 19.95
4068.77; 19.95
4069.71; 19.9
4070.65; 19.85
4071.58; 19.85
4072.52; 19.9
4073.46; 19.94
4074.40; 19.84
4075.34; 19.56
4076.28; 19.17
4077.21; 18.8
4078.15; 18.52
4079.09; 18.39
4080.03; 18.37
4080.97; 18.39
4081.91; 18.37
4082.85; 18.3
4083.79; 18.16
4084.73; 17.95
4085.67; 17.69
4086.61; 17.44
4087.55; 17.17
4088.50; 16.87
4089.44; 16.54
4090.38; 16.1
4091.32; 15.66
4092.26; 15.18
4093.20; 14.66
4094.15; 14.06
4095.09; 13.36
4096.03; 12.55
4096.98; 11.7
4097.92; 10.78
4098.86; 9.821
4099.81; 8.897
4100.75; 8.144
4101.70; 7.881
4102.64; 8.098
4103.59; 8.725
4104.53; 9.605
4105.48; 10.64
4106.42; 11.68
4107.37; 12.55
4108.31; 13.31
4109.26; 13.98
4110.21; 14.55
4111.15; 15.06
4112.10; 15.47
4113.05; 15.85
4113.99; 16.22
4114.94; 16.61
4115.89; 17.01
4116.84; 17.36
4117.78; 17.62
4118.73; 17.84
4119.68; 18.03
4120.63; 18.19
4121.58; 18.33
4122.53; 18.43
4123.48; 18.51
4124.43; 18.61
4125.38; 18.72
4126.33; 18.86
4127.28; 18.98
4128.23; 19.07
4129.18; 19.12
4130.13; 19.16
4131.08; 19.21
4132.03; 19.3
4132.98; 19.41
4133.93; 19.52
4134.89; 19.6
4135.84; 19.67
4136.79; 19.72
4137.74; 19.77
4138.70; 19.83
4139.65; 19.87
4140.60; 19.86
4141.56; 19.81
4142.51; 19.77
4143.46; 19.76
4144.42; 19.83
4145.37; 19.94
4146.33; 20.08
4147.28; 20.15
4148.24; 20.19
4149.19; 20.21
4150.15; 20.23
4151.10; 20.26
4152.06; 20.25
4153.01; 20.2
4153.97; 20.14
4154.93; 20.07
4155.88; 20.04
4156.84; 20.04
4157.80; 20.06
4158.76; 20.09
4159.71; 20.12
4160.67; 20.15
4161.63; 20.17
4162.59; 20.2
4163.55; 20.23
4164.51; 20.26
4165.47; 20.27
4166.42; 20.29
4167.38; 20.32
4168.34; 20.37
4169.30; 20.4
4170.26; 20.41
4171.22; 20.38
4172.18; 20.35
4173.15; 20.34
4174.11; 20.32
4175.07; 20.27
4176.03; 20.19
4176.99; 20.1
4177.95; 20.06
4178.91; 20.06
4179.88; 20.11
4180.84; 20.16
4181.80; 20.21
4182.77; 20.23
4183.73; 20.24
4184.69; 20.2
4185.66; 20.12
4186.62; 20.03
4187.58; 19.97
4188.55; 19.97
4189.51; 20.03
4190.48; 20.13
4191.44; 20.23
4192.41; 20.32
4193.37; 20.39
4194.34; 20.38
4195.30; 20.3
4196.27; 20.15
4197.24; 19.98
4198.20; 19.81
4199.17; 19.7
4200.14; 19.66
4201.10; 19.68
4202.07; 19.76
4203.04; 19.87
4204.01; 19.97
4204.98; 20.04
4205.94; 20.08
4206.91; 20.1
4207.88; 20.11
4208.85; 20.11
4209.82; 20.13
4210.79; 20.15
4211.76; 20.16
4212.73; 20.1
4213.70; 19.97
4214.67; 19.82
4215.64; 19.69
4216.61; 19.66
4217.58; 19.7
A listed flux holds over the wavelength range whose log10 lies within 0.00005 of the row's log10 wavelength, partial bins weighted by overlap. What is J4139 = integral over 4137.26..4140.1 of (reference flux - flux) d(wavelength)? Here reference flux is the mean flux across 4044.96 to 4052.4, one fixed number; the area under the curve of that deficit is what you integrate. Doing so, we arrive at 3.6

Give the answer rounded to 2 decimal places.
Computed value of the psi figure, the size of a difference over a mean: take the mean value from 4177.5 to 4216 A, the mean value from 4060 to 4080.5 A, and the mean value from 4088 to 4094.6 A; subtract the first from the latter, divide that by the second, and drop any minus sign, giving 0.23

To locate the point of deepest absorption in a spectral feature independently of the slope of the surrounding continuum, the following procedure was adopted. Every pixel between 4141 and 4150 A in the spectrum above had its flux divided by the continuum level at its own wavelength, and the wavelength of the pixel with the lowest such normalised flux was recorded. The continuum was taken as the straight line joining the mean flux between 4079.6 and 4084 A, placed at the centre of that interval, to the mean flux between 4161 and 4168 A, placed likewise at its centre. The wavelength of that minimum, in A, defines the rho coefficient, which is 4143.46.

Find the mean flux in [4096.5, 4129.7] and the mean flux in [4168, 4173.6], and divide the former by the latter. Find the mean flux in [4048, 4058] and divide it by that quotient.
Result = 29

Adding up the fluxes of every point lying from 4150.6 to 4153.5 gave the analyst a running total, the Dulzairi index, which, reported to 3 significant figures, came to 60.7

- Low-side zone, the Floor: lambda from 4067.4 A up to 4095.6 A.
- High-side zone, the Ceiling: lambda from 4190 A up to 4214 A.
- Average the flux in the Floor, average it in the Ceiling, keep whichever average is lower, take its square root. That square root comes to 4.23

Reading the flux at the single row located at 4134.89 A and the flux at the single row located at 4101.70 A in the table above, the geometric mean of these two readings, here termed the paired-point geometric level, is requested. 12.4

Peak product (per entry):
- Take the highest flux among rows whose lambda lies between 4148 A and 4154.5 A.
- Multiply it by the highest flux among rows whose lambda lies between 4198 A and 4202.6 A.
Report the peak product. 401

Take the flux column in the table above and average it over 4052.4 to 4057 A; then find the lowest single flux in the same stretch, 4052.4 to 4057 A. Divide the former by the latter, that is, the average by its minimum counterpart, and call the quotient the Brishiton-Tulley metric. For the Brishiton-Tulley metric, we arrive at 1.005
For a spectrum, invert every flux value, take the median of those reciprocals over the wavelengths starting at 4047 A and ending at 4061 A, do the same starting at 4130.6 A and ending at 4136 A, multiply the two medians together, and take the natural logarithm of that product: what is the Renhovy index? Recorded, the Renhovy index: -6.02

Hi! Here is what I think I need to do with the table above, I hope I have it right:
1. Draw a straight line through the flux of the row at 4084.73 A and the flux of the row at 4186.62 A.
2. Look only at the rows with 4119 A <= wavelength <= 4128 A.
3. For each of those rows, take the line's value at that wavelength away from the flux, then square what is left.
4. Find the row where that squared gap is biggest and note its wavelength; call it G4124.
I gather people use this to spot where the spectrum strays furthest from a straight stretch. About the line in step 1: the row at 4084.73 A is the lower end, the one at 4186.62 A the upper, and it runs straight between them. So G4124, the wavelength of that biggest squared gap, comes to 4119.68 A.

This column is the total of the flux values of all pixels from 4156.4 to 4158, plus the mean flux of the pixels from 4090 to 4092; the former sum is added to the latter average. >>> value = 56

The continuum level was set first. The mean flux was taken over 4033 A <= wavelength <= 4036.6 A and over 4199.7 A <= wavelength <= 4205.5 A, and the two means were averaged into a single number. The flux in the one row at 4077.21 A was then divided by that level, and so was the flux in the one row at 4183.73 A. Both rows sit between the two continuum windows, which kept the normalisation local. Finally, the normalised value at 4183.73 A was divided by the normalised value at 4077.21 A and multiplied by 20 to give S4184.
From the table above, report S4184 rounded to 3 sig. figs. 21.5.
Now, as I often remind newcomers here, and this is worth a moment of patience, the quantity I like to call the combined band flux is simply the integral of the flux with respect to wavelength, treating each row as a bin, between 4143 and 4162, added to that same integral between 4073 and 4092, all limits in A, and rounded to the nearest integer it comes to 724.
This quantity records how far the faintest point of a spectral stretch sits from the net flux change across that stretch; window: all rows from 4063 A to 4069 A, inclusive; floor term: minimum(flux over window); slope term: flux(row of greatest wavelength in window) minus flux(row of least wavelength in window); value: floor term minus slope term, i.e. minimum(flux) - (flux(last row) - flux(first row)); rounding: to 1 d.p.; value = 19.8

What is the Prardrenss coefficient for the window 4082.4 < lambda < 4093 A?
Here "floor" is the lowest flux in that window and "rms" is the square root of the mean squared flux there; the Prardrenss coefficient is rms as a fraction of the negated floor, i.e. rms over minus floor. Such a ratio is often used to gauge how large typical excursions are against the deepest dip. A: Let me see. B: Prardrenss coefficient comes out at -1.122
